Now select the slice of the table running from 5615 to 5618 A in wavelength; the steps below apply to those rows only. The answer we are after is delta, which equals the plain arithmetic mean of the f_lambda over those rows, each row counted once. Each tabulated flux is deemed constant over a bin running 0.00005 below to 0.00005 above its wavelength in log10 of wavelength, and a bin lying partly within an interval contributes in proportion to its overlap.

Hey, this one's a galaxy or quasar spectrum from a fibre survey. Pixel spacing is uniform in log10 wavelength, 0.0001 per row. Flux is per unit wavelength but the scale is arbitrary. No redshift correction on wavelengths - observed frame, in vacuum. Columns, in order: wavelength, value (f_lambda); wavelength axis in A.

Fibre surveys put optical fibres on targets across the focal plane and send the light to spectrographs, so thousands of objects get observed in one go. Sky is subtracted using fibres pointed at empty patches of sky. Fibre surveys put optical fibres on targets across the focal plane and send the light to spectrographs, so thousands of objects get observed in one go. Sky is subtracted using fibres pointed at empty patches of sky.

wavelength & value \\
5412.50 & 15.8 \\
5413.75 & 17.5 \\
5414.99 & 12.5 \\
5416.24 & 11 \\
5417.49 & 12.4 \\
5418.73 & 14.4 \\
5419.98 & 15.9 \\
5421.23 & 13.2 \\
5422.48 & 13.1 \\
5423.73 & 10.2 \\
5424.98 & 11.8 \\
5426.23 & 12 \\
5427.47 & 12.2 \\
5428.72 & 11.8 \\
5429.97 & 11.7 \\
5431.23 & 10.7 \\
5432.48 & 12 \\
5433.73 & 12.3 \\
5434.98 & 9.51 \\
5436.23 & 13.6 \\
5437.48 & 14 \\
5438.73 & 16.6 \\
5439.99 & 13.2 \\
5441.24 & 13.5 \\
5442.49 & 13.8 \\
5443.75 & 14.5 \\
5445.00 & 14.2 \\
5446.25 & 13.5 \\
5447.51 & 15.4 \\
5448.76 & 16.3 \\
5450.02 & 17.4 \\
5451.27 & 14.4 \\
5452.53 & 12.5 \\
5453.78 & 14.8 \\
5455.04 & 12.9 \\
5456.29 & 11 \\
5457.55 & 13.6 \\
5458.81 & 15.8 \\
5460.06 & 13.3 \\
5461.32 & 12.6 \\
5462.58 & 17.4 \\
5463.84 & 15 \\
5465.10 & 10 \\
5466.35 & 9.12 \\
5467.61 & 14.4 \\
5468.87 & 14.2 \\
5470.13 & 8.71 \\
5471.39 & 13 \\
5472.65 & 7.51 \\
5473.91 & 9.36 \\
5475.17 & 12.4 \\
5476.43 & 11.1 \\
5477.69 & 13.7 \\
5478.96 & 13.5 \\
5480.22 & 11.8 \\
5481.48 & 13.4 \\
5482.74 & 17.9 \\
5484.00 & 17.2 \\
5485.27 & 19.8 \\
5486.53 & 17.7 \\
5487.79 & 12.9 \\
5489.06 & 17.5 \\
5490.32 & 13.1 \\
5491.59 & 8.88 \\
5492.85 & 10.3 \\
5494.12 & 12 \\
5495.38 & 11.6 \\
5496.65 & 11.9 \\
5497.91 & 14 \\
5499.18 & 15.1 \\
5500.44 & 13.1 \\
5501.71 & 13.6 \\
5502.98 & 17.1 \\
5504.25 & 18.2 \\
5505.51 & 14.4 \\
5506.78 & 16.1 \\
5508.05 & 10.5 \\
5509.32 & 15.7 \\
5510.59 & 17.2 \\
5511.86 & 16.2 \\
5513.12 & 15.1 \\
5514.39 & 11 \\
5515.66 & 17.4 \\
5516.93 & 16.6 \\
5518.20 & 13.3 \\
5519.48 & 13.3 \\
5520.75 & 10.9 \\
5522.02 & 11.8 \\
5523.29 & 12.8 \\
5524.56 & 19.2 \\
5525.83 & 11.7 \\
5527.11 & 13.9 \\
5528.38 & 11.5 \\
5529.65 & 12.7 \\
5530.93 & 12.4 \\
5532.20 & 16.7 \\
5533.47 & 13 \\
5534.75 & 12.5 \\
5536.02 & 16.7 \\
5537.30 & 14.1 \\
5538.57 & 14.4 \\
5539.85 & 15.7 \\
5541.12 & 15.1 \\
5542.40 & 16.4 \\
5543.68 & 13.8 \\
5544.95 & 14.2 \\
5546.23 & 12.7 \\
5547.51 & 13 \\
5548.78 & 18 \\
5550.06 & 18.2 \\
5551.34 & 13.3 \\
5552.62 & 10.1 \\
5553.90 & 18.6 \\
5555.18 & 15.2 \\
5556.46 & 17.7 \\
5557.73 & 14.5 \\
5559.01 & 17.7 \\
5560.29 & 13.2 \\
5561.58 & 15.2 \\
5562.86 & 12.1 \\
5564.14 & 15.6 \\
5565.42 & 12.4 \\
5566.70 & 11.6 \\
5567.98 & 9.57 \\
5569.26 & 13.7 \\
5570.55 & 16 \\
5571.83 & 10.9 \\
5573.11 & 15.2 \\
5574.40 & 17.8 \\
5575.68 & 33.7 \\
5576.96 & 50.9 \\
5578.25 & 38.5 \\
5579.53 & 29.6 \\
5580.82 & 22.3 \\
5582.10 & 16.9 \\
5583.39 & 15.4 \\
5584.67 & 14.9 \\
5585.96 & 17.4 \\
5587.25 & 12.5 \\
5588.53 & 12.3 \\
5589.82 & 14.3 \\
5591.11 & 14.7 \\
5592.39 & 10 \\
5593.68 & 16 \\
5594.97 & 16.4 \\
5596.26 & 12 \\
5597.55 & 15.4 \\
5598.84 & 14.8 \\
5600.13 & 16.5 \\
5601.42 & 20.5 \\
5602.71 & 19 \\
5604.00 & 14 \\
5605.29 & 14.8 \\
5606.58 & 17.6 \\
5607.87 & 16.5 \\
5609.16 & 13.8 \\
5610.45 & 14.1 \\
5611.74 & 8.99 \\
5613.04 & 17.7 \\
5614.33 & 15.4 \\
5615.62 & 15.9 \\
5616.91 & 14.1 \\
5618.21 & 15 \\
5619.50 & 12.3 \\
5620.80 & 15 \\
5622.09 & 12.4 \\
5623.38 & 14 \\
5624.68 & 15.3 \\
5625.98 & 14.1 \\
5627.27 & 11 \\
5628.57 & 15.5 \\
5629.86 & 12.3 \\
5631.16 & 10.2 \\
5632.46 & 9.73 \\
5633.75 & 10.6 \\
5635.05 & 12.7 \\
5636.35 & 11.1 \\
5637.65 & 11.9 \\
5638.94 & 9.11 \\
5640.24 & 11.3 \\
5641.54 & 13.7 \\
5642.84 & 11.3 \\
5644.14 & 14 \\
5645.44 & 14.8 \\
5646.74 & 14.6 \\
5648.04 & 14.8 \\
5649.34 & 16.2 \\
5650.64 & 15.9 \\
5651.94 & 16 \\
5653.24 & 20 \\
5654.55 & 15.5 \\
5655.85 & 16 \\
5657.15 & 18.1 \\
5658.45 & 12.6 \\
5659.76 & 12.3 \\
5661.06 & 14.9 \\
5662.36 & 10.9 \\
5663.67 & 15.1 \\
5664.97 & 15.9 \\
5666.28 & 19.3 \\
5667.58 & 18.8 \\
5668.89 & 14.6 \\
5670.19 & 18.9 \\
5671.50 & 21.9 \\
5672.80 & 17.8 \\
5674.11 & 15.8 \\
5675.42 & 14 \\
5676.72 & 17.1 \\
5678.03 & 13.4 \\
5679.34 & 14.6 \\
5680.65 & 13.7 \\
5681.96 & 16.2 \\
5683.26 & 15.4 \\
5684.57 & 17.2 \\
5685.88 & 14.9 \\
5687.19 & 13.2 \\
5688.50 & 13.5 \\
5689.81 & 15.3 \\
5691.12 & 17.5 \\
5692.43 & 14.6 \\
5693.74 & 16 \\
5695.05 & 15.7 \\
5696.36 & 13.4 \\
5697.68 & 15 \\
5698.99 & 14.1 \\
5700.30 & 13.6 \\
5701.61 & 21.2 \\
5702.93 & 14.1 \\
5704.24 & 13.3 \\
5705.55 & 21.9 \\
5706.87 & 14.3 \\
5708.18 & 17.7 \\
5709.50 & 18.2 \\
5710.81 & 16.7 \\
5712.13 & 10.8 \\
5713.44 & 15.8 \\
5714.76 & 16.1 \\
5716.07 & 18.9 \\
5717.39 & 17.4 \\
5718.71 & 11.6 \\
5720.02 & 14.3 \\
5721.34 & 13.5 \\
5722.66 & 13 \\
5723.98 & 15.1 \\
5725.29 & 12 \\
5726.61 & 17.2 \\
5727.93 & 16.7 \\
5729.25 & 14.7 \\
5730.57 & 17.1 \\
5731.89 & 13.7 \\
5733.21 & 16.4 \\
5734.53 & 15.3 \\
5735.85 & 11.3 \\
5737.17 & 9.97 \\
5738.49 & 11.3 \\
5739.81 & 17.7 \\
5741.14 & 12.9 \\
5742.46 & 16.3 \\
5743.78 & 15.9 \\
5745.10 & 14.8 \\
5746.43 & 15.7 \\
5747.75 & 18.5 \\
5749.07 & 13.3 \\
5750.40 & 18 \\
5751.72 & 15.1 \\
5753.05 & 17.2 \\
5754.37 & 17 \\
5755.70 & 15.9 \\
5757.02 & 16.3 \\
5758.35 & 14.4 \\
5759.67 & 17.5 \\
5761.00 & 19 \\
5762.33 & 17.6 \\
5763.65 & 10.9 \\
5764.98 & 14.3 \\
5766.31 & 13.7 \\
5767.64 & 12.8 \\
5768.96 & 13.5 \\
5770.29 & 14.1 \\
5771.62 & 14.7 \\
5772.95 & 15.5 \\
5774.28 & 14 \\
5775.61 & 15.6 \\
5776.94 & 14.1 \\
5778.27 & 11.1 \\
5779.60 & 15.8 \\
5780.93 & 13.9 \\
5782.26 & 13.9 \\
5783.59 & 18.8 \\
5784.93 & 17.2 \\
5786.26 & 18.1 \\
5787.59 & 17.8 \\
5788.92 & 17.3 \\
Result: 15.0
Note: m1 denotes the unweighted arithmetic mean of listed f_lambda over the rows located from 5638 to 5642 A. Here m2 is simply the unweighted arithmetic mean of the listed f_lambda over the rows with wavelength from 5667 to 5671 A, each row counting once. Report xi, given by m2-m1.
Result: 6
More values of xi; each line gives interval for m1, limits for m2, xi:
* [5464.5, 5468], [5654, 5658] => 5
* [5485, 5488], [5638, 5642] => -5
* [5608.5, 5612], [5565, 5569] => -1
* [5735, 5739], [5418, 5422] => 4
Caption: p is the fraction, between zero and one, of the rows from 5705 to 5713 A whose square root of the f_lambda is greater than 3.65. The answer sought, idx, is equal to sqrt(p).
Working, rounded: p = 0.8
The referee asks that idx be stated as 0.91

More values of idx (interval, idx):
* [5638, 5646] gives 0.71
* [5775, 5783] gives 0.91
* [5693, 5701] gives 1.00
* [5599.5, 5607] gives 1.00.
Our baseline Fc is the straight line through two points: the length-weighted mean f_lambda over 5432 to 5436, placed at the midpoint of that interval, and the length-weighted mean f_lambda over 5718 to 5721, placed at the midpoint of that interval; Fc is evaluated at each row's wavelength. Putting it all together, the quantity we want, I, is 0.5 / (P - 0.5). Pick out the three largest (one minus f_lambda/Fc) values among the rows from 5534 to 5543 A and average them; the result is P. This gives -0.8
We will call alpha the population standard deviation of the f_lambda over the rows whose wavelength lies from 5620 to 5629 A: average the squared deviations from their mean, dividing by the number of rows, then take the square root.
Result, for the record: 1.5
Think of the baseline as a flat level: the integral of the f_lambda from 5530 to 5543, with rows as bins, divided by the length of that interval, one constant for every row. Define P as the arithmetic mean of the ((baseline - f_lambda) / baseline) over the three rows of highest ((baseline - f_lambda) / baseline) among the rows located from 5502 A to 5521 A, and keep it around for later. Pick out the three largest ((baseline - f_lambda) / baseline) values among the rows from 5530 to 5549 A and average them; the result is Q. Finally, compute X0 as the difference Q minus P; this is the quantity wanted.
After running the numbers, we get -0.12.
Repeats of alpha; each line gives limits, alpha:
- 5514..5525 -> 2.8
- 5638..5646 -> 2.0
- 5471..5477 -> 2.0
